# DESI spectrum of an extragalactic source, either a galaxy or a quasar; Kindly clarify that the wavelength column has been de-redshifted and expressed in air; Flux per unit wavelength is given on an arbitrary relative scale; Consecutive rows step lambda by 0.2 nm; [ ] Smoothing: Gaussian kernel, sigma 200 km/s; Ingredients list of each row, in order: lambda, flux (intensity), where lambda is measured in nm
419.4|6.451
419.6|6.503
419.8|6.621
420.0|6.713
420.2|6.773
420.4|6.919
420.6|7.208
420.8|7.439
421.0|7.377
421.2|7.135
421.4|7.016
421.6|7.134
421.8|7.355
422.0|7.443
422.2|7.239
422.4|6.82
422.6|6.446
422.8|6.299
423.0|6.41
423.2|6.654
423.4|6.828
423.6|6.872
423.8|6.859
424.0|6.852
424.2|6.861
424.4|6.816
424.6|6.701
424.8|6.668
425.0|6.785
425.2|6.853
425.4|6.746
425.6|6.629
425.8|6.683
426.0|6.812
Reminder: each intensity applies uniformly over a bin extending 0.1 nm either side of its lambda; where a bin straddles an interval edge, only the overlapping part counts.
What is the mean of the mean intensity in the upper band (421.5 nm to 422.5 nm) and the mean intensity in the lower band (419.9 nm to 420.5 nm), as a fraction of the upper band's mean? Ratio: 0.97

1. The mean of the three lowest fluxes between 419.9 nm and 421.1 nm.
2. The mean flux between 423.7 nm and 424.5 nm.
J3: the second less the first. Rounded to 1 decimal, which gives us 0.0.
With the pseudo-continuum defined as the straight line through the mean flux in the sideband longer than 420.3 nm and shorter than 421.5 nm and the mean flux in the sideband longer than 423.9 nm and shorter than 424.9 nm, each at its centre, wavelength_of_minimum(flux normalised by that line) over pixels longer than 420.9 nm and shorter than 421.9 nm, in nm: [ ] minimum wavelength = 421.4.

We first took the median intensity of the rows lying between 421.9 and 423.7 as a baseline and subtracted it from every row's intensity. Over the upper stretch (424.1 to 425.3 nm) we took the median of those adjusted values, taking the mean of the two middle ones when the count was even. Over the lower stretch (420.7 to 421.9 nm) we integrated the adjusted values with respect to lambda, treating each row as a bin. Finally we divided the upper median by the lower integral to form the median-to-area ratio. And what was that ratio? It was 0.0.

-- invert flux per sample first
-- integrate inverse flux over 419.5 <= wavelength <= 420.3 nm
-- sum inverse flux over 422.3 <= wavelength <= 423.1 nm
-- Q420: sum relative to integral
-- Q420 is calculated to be 5.13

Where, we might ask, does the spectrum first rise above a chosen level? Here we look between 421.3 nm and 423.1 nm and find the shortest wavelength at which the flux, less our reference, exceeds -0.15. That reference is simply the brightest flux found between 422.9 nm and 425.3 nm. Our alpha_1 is 421.4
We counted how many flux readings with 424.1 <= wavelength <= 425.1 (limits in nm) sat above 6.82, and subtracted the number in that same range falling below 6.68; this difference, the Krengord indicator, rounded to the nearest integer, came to 0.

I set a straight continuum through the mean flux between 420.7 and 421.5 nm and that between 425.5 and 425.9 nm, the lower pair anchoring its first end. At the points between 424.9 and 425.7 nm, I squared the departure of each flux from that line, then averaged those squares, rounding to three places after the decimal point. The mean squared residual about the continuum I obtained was 0.006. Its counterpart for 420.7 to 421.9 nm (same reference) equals 0.021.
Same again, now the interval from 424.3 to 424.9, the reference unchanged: 0.007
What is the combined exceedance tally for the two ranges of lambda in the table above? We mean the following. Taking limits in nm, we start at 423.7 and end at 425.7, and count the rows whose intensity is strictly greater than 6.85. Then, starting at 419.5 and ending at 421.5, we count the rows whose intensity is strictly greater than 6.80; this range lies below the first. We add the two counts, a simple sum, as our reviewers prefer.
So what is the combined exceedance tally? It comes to 10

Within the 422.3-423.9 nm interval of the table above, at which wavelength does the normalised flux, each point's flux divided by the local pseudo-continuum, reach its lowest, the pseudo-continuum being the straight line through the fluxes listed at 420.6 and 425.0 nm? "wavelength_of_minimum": 422.8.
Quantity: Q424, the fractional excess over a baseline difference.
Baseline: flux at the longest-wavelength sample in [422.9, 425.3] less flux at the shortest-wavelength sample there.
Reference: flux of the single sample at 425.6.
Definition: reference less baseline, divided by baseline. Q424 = 14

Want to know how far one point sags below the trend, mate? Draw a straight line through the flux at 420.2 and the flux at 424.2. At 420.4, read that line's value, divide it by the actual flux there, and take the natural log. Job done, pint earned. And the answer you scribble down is -0.02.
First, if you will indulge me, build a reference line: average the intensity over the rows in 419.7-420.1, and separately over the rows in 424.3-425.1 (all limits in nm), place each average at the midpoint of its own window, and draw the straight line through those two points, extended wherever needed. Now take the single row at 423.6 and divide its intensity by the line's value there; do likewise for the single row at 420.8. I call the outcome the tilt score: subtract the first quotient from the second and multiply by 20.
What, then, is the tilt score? 1.8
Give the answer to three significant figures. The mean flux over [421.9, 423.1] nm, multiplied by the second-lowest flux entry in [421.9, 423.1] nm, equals 43.4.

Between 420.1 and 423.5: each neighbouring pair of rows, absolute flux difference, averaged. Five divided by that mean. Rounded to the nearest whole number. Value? 25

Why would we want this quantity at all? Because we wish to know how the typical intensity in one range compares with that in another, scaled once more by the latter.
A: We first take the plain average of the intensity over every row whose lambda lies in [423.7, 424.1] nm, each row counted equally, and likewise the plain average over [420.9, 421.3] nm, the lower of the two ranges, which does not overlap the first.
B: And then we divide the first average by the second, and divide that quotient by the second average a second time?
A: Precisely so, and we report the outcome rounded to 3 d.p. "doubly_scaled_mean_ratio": 0.130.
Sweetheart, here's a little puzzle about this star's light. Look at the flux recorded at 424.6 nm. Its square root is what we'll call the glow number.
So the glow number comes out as 2.59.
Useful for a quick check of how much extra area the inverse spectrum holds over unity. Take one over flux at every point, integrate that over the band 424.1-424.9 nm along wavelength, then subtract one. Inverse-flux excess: -0.882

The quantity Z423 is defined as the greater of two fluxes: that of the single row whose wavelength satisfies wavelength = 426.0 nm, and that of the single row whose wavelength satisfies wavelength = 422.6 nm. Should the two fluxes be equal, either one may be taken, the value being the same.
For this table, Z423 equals 6.81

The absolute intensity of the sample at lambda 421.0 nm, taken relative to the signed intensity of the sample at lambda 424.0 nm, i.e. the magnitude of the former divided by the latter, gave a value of 1.08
